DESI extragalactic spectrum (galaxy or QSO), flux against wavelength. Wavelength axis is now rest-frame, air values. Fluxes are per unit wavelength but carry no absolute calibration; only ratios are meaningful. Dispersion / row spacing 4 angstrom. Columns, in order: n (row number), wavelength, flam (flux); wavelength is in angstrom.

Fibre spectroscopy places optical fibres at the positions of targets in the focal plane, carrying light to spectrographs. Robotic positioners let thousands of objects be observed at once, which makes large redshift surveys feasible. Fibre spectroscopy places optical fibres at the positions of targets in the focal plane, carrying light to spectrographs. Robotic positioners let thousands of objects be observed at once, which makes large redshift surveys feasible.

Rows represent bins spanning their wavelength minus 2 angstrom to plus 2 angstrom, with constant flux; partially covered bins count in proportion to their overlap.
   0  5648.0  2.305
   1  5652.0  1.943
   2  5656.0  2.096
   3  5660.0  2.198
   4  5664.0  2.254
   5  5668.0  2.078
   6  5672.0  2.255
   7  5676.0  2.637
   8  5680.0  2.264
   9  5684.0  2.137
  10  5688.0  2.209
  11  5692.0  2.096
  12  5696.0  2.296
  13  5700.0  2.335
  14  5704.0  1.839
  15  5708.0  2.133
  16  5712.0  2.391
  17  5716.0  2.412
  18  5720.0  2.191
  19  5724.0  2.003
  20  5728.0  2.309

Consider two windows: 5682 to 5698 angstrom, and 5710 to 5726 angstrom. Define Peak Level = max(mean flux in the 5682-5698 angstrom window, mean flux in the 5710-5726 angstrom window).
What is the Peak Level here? 2.25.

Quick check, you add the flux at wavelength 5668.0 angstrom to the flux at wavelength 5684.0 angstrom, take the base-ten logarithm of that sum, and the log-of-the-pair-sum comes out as 0.625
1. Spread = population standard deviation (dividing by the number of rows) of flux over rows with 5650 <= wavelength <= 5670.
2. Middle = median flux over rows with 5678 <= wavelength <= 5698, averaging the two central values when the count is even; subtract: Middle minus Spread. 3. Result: 2.10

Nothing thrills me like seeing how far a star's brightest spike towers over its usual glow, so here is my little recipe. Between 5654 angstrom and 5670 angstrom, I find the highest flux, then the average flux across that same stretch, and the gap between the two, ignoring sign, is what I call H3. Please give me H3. 0.10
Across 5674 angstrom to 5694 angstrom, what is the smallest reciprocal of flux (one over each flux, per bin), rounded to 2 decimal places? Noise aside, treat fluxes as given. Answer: 0.38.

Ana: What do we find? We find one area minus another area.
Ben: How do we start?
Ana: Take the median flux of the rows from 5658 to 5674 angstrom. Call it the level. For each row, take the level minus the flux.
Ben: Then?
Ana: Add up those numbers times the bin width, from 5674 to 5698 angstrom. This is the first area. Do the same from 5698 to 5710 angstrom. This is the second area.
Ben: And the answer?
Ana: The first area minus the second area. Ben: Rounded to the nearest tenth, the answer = -2.6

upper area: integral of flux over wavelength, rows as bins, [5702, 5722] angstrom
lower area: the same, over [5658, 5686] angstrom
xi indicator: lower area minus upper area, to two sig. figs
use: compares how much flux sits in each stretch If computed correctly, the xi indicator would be 19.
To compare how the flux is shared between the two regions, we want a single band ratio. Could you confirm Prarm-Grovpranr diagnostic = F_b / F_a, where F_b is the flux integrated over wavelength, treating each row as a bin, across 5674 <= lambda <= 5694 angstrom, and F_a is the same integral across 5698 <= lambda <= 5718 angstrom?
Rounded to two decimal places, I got 1.02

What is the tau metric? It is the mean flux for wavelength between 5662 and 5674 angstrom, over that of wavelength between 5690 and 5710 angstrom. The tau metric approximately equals 1.026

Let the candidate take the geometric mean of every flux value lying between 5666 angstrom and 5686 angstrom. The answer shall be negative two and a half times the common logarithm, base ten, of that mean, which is -0.888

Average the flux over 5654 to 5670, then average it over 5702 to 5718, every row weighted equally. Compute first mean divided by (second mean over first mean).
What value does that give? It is 2.1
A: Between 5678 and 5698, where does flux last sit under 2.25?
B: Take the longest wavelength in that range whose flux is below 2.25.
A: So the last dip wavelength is 5692.0 angstrom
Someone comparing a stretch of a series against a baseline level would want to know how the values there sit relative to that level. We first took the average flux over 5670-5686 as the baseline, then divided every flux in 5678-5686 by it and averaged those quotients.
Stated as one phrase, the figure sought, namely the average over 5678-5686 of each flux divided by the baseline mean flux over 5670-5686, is 0.95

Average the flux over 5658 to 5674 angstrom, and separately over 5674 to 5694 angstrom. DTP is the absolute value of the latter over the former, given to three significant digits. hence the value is 1.03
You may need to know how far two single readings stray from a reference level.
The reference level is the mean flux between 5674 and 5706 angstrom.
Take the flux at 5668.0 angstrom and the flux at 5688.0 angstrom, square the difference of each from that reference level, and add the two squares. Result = 0.022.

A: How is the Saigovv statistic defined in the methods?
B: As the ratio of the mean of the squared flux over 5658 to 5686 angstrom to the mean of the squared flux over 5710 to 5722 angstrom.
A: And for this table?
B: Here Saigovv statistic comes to 0.94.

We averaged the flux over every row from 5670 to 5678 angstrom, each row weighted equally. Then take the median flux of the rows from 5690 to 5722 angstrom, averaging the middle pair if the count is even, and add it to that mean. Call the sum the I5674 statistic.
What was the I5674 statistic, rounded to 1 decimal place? 4.7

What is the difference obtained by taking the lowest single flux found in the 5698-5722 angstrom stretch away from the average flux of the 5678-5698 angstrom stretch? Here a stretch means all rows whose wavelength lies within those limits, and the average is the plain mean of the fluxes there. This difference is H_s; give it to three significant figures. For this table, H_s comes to 0.361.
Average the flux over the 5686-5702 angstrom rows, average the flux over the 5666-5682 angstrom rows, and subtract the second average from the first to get -0.07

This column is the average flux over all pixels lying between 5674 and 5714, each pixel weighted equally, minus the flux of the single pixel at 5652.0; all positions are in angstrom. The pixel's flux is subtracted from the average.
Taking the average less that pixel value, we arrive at 0.29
